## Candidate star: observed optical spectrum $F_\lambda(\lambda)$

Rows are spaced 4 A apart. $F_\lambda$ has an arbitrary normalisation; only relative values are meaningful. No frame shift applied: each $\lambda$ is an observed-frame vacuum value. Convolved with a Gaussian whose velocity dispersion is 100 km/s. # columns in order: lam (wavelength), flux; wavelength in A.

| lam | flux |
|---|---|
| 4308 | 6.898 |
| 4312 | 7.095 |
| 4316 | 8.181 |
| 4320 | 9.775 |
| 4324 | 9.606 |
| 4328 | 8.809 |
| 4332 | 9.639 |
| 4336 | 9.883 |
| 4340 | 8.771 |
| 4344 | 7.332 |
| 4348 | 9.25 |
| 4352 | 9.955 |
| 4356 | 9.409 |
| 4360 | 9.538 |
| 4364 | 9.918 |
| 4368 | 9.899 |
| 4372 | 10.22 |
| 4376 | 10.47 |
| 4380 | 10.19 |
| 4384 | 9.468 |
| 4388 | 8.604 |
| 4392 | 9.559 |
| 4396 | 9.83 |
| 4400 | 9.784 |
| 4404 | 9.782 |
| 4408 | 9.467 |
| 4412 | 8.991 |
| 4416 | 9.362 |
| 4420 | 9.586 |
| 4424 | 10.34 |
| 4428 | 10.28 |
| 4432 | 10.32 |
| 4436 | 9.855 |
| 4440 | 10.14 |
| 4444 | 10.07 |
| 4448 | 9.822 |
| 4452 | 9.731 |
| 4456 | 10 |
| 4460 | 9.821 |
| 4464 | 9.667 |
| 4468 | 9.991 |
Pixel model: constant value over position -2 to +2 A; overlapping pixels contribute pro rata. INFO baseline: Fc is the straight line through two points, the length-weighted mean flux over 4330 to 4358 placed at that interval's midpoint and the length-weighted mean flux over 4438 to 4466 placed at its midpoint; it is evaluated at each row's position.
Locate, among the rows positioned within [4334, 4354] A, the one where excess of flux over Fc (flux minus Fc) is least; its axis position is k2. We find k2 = 4344 A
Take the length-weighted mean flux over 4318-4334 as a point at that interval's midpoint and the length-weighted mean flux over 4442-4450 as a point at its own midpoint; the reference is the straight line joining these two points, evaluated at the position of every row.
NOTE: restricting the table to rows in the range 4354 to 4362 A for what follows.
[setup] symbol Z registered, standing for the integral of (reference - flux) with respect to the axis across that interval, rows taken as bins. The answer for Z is 0.9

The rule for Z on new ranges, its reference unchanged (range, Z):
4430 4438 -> -1.5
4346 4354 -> -0.4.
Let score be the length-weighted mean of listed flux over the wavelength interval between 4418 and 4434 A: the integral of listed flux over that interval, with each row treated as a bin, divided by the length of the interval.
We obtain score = 10.1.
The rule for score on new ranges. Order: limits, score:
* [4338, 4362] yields 9.0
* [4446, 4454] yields 9.8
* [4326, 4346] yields 8.9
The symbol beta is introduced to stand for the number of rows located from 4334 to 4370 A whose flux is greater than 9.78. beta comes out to 4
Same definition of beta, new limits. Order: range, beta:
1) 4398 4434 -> 5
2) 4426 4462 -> 8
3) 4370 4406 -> 6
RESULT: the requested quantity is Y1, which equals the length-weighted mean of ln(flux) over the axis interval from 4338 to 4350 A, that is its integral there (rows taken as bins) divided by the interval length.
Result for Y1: 2.13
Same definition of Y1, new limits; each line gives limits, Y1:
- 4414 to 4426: 2.28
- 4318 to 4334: 2.25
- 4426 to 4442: 2.32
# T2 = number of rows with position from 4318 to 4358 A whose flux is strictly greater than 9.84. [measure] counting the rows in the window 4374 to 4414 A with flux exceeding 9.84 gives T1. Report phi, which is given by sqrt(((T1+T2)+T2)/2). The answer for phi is 1.7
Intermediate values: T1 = 2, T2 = 2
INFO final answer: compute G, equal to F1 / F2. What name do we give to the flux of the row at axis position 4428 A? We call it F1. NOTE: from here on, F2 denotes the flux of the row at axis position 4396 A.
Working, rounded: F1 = 10.28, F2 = 9.83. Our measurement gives 1.05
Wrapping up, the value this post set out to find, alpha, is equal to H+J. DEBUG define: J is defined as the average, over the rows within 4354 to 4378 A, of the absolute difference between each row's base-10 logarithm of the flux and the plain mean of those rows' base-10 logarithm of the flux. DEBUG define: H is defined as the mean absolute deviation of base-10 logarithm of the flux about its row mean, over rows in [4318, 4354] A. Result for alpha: 0.043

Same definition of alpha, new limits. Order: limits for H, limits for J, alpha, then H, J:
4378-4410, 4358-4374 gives 0.022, 0.014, 0.008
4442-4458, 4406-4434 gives 0.027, 0.006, 0.021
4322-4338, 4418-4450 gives 0.026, 0.016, 0.010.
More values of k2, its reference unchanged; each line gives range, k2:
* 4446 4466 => 4464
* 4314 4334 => 4316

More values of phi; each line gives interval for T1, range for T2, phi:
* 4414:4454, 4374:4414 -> 2.2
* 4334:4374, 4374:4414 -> 2.1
